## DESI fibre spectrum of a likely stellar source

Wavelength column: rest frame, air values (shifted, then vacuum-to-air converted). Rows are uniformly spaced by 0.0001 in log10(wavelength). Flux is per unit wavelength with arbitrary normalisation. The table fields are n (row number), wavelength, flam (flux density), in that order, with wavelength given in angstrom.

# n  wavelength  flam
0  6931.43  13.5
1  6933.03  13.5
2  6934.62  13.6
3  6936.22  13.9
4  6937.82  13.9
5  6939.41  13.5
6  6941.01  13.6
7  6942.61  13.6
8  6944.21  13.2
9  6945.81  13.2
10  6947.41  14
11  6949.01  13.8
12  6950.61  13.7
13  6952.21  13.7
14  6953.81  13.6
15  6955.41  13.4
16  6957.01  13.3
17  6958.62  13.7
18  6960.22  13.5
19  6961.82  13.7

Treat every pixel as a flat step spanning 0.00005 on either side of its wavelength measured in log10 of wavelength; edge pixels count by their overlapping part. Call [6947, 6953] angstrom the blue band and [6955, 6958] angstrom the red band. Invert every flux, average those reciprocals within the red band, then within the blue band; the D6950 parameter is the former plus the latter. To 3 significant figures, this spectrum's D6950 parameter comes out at 0.147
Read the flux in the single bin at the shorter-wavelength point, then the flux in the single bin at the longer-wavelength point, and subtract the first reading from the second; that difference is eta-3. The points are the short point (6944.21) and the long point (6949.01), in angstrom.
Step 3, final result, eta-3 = 0.60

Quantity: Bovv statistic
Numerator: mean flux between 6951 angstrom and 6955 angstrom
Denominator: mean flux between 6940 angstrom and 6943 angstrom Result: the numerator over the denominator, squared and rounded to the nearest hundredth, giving 1.01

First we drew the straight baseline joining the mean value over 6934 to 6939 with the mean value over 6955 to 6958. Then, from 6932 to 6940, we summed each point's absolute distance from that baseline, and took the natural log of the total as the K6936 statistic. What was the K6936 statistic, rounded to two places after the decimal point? 0.07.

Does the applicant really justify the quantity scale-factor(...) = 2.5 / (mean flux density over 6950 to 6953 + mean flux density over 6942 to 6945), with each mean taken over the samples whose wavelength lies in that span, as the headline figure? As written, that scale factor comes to 0.0923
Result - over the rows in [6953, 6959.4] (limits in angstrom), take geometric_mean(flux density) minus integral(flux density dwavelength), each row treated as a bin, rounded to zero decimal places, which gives -73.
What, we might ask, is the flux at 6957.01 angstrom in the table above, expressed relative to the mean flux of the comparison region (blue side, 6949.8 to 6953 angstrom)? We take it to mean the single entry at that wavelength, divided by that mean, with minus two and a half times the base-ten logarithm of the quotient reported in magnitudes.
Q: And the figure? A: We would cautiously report 0.032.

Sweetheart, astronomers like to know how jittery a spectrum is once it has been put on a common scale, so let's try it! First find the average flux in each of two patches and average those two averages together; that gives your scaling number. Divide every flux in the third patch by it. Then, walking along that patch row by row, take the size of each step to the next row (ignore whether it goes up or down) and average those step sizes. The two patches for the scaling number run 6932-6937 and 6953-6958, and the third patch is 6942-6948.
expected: 0.0295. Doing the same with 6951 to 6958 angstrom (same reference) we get 0.0098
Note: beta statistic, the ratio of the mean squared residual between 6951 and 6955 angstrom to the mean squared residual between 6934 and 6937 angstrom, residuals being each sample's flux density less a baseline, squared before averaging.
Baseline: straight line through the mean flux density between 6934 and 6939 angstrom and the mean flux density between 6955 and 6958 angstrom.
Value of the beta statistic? 1.6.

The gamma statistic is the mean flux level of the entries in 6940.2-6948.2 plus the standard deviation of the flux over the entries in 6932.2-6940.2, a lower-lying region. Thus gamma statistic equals 13.7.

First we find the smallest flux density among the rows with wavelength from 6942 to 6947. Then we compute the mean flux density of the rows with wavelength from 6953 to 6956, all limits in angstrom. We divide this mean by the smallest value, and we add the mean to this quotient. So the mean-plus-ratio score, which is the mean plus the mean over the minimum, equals 14.5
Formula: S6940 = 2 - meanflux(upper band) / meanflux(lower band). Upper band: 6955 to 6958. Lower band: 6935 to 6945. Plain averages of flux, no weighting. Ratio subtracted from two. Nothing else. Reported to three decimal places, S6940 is 1.020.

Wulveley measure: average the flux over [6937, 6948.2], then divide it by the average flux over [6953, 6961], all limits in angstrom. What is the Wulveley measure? 1.01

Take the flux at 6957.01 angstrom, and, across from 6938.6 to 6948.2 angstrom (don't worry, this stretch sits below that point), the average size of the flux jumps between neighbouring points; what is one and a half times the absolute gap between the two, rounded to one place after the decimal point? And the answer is 19.6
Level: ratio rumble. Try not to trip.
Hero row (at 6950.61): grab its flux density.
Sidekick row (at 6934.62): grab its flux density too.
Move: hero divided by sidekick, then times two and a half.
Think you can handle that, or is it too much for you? 2.52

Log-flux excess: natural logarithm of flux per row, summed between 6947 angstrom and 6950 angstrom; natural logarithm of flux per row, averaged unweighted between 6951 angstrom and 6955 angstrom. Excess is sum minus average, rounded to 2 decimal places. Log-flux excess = 2.65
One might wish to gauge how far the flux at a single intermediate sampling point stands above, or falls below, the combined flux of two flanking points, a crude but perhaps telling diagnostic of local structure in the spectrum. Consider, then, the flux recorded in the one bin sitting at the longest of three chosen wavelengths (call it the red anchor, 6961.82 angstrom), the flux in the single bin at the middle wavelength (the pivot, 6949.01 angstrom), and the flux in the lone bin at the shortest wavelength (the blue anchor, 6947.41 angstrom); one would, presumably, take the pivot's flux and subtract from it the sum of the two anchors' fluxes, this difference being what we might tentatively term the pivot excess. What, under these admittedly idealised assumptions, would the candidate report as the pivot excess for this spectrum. -13.9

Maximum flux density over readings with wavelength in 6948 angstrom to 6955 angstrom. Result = 13.8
